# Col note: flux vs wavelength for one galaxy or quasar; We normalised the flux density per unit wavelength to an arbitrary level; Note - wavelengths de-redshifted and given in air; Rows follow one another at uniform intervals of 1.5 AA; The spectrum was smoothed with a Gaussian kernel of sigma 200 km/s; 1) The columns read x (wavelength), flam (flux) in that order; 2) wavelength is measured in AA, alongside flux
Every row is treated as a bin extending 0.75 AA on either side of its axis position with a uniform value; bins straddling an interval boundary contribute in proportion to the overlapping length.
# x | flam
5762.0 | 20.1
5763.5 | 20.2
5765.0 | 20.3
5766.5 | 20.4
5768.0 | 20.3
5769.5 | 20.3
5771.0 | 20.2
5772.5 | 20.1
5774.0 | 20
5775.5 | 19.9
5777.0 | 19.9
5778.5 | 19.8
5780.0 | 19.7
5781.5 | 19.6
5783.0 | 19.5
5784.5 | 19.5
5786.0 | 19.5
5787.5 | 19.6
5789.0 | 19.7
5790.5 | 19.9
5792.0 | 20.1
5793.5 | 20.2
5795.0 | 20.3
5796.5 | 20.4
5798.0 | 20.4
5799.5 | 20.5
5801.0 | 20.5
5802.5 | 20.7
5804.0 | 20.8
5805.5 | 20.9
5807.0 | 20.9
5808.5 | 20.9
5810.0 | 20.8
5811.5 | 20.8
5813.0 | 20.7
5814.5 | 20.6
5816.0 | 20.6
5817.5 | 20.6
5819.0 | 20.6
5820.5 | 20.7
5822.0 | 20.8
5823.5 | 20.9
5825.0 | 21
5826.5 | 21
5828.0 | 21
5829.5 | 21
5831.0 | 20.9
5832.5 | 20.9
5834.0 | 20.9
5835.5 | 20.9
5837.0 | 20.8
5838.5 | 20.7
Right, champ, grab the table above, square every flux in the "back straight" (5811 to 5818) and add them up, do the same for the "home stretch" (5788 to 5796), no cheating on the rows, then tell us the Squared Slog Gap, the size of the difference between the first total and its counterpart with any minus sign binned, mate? 126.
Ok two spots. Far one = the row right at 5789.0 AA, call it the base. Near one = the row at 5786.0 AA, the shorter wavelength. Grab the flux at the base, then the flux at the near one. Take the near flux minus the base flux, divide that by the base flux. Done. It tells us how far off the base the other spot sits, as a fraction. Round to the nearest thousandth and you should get -0.010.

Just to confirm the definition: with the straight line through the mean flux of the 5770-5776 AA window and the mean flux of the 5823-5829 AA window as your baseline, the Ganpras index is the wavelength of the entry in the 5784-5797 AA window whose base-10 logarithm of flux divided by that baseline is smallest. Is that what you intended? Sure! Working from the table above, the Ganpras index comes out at 5786.0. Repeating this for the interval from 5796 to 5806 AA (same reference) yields 5798.0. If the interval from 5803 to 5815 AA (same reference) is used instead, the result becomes 5814.5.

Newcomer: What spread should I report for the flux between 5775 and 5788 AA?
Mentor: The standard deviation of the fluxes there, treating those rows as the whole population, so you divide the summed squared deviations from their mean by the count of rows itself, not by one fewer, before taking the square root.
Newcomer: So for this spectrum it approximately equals 0.16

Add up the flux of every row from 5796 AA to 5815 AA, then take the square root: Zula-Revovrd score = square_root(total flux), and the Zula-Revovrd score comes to 16.4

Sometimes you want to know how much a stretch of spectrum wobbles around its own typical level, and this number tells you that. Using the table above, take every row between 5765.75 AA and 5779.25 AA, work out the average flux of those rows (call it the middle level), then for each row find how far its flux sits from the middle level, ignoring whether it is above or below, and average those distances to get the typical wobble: 0.18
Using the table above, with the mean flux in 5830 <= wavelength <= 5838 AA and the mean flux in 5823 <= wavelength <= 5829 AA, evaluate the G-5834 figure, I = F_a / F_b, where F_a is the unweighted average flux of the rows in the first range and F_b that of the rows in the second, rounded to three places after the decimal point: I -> 0.995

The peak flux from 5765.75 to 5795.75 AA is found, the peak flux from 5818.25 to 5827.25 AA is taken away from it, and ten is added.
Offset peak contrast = 9.40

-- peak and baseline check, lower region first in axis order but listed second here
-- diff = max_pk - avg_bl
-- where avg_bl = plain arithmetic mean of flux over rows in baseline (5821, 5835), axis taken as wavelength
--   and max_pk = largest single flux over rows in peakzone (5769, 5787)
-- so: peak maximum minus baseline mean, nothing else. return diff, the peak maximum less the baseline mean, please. -0.6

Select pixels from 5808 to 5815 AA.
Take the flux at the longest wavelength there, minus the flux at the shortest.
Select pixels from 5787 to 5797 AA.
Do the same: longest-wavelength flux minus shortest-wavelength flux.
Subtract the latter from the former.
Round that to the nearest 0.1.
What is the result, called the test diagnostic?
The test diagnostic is -1.1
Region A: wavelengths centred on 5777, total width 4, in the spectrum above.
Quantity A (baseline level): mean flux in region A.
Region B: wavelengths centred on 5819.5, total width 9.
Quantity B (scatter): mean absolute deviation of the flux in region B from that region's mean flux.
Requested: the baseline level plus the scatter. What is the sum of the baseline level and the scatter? 20.0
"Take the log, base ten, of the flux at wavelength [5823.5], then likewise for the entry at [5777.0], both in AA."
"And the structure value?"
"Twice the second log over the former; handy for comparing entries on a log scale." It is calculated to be 1.97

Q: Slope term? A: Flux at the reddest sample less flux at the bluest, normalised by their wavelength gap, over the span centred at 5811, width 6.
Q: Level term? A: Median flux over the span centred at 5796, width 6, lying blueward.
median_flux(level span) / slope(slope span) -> -458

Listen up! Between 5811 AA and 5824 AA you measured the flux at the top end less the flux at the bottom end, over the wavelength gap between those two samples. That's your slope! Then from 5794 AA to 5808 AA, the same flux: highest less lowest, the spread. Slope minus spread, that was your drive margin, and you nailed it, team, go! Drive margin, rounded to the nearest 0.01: -0.59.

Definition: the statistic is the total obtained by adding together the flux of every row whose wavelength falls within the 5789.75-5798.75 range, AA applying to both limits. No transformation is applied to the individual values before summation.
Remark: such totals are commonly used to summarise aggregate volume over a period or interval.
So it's 121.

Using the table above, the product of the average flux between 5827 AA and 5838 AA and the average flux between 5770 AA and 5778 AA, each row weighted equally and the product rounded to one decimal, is 418.7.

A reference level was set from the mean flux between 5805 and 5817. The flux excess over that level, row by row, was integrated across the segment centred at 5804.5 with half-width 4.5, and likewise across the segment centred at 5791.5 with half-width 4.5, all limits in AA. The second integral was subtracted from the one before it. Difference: 7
